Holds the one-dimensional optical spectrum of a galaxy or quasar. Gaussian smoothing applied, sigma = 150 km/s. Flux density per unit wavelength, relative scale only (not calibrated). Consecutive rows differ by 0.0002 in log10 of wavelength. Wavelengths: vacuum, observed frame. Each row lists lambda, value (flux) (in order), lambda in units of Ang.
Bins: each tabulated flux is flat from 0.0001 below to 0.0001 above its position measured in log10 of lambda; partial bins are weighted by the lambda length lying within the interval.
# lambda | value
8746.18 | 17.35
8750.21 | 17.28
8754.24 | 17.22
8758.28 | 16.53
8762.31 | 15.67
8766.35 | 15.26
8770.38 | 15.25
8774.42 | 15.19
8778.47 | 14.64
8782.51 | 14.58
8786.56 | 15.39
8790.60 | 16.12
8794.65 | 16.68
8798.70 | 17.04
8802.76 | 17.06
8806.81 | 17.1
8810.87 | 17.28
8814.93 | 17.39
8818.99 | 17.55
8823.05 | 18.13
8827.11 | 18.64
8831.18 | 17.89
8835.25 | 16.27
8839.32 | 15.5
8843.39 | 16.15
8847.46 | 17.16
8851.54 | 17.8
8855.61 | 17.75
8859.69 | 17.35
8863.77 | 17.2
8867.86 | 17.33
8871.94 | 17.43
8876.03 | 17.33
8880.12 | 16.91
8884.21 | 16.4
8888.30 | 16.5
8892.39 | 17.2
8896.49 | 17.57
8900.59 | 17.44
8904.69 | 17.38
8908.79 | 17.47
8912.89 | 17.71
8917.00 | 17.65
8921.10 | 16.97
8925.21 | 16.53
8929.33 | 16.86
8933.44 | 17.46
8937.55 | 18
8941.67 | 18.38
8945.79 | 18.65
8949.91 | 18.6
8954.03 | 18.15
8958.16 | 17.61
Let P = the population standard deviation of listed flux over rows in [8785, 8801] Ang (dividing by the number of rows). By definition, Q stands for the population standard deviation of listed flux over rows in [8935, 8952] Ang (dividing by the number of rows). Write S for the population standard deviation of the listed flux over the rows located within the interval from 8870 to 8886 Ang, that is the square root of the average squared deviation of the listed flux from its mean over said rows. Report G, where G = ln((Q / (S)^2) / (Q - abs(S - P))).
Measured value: 3.7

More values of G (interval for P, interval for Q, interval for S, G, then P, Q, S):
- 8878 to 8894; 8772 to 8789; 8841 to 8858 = 5.1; 0.32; 0.35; 0.66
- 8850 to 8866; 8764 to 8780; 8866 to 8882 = 3.5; 0.26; 0.26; 0.20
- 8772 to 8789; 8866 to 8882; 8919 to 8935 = 2.3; 0.35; 0.20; 0.33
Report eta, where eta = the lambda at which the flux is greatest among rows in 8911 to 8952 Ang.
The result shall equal 8945.79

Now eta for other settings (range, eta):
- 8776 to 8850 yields 8827.11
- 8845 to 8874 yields 8851.54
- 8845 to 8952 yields 8945.79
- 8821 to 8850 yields 8827.11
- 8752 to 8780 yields 8754.24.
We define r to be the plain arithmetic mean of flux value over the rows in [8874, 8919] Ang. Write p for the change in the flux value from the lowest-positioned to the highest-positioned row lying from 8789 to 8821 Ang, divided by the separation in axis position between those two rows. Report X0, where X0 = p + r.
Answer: 17.28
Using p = 0.05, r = 17.23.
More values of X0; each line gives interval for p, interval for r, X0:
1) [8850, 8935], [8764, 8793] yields 15.20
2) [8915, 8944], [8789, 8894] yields 17.15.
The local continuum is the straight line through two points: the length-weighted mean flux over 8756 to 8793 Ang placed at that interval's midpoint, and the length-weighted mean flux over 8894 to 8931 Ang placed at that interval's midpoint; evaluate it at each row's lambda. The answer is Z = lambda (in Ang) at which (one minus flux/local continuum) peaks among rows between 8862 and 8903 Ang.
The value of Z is 8884.21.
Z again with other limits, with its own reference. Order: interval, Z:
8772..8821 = 8782.51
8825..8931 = 8925.21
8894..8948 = 8925.21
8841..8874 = 8843.39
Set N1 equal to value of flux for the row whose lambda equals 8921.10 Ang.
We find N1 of 16.97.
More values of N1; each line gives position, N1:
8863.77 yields 17.2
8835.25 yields 16.27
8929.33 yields 16.86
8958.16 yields 17.61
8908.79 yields 17.47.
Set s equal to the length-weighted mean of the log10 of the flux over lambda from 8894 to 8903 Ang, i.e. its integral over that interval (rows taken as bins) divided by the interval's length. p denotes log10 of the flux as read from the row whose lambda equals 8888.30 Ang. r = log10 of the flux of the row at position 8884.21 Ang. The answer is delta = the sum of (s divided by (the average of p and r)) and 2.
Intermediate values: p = 1.22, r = 1.215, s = 1.24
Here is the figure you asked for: 3.021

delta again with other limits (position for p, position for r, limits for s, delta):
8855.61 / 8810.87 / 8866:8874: 2.998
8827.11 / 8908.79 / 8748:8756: 2.984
